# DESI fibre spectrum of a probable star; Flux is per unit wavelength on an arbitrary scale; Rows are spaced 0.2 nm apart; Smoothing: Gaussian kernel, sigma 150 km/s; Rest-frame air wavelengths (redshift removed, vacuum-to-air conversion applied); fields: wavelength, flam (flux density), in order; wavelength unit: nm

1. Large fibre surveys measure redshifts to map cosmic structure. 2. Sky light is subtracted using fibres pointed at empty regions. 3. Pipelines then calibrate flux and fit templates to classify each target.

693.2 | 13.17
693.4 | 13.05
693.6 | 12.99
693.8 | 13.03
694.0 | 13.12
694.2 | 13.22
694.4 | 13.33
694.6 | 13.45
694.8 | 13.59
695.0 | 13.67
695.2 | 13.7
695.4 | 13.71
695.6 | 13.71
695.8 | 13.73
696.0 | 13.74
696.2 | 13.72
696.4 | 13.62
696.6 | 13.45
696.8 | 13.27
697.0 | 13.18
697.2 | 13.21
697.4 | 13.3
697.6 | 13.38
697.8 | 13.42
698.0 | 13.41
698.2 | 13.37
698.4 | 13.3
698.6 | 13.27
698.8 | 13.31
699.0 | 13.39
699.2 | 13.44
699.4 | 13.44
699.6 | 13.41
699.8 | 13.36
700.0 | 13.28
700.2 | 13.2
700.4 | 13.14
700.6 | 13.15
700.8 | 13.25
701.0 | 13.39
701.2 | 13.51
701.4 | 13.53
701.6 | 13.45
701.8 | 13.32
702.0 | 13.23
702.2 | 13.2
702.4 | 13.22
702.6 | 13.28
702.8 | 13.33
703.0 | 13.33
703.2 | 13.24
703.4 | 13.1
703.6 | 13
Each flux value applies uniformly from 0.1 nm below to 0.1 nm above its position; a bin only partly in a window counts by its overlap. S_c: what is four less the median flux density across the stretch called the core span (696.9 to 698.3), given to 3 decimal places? -9.370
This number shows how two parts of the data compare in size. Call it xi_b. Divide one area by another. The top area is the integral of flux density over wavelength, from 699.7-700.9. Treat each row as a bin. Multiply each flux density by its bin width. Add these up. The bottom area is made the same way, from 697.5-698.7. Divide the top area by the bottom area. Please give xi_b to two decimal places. 0.99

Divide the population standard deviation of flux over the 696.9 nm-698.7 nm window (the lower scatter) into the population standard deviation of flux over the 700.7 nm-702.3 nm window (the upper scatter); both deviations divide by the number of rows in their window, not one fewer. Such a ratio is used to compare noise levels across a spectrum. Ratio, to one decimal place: 1.5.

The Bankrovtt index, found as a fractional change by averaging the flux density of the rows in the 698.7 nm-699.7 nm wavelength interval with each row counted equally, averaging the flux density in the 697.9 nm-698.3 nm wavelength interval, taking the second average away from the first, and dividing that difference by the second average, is 0.00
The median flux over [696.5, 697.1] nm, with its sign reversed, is -13.3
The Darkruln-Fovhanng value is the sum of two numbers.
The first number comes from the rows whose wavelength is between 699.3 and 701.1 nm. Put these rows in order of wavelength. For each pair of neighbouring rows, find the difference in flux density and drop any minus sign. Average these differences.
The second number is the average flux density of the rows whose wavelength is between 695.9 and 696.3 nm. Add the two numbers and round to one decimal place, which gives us 13.8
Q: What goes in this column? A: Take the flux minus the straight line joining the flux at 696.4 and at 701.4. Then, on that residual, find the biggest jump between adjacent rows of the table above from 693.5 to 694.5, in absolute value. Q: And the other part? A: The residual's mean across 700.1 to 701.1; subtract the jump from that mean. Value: -0.43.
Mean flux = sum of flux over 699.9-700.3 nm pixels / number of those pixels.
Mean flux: 13.2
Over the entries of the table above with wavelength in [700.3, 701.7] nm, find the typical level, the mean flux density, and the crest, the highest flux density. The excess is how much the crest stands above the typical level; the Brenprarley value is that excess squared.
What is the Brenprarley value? 0.034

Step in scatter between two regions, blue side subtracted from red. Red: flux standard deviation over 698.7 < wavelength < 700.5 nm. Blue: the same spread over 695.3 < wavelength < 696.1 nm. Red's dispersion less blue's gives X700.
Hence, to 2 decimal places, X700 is 0.09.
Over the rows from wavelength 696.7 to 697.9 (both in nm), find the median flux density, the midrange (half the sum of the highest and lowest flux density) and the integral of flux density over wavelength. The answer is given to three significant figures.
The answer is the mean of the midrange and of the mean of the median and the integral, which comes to 14.0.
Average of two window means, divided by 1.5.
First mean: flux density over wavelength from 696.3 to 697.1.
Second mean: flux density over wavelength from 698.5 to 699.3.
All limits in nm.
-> 8.91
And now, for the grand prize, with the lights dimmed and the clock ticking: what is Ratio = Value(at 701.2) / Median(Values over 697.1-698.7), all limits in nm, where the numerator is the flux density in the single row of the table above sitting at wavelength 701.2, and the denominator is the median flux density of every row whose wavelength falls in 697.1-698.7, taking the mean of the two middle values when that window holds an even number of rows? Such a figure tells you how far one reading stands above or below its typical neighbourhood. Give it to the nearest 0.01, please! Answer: 1.01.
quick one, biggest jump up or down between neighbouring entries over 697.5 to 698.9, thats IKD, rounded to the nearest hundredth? 0.07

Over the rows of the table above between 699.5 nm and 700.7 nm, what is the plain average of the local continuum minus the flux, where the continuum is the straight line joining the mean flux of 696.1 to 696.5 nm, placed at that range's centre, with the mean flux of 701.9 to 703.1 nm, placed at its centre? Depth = 0.17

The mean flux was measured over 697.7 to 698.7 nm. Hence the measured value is 13.4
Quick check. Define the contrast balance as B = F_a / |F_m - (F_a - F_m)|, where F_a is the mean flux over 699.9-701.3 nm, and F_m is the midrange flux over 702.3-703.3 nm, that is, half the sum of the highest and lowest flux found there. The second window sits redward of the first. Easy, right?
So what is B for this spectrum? 1.00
